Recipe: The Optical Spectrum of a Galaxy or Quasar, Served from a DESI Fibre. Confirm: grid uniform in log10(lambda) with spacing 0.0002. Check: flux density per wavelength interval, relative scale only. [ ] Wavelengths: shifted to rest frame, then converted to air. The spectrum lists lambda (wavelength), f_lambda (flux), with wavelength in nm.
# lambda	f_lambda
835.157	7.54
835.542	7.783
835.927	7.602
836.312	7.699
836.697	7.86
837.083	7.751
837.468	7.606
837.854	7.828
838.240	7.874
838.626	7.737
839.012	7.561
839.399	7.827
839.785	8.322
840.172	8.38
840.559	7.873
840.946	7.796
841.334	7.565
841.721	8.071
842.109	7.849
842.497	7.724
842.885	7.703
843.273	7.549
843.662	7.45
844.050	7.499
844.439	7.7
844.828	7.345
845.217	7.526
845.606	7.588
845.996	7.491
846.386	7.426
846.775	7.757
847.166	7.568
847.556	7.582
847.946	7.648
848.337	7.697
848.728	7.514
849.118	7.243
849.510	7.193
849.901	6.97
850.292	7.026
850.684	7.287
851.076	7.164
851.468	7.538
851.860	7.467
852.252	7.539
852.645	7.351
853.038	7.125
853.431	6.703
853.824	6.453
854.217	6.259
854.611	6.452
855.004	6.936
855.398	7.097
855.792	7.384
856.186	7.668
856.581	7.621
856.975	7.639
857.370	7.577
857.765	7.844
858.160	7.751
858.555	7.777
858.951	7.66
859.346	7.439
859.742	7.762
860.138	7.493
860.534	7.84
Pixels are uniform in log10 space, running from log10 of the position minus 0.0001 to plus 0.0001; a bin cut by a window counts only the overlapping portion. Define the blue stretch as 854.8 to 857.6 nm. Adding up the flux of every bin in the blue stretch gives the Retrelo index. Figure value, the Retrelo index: 51.9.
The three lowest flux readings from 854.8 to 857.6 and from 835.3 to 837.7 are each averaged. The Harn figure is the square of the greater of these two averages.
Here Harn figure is 58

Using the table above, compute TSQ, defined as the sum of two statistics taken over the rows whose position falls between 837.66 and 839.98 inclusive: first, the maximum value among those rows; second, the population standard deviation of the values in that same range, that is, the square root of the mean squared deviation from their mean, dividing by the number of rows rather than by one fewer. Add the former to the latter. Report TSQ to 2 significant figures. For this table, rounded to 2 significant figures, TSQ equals 8.6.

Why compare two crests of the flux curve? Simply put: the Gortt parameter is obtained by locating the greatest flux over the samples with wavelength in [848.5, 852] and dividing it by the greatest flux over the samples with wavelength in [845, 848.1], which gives 0.972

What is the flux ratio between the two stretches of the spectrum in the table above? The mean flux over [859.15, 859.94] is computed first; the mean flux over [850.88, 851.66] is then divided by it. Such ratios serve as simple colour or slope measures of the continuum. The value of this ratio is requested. 0.967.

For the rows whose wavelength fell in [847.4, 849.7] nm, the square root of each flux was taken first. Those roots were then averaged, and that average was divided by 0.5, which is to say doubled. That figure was 5.47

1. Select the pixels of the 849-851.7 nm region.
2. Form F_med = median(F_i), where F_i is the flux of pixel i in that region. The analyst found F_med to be 7.19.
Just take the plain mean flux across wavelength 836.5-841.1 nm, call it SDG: 7.87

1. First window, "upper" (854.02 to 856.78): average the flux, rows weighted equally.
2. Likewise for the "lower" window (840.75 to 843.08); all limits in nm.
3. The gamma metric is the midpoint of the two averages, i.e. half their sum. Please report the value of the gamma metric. 7.42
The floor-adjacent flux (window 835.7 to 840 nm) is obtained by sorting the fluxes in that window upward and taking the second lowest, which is 7.602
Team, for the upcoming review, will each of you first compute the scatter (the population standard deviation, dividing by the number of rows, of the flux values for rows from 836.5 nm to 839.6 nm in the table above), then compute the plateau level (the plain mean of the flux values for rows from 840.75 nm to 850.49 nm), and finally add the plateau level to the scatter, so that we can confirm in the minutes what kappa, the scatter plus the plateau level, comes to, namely 7.65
